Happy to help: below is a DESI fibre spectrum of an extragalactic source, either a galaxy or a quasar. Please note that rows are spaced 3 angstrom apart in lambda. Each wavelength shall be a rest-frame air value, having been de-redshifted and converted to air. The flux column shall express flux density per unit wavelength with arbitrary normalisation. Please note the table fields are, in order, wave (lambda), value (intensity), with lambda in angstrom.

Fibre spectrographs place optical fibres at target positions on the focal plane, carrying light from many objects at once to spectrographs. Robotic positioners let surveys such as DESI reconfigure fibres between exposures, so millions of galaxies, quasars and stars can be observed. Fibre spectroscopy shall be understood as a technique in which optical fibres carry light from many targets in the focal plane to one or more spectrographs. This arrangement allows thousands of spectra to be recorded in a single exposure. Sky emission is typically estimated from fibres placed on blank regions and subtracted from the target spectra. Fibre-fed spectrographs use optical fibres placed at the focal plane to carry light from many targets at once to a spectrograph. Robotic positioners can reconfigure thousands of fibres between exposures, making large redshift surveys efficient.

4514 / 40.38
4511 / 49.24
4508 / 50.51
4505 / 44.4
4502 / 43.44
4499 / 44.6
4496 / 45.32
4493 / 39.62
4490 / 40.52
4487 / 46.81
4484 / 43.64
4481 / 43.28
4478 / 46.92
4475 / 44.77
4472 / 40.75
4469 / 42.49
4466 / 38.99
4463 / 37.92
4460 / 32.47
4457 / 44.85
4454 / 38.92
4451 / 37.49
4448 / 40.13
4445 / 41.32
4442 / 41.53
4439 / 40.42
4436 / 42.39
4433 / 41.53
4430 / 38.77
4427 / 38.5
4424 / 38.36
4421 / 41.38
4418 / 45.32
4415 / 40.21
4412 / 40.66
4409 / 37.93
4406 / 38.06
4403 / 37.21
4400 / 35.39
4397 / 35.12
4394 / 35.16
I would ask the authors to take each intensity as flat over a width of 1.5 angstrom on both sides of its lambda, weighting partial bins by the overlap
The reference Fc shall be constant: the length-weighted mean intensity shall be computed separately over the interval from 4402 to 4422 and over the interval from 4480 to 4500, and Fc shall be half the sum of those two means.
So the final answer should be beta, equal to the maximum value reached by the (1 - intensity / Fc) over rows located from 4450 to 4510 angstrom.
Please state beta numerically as 0.22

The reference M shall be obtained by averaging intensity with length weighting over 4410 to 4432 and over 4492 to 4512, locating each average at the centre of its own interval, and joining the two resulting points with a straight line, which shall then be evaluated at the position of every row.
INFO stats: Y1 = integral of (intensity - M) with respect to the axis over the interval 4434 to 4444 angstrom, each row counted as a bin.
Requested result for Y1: -1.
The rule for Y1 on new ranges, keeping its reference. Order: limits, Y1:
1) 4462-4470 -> -27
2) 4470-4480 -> 3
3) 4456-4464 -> -38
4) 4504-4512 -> 20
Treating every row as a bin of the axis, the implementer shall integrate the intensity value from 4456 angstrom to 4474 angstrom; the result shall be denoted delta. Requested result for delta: 712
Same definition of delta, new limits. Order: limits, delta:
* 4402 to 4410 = 302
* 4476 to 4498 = 963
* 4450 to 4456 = 233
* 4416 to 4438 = 899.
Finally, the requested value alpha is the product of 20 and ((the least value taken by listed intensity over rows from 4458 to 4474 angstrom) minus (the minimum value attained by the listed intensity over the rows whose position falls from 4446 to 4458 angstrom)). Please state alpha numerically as -100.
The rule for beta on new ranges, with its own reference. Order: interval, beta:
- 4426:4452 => 0.10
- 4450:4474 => 0.22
